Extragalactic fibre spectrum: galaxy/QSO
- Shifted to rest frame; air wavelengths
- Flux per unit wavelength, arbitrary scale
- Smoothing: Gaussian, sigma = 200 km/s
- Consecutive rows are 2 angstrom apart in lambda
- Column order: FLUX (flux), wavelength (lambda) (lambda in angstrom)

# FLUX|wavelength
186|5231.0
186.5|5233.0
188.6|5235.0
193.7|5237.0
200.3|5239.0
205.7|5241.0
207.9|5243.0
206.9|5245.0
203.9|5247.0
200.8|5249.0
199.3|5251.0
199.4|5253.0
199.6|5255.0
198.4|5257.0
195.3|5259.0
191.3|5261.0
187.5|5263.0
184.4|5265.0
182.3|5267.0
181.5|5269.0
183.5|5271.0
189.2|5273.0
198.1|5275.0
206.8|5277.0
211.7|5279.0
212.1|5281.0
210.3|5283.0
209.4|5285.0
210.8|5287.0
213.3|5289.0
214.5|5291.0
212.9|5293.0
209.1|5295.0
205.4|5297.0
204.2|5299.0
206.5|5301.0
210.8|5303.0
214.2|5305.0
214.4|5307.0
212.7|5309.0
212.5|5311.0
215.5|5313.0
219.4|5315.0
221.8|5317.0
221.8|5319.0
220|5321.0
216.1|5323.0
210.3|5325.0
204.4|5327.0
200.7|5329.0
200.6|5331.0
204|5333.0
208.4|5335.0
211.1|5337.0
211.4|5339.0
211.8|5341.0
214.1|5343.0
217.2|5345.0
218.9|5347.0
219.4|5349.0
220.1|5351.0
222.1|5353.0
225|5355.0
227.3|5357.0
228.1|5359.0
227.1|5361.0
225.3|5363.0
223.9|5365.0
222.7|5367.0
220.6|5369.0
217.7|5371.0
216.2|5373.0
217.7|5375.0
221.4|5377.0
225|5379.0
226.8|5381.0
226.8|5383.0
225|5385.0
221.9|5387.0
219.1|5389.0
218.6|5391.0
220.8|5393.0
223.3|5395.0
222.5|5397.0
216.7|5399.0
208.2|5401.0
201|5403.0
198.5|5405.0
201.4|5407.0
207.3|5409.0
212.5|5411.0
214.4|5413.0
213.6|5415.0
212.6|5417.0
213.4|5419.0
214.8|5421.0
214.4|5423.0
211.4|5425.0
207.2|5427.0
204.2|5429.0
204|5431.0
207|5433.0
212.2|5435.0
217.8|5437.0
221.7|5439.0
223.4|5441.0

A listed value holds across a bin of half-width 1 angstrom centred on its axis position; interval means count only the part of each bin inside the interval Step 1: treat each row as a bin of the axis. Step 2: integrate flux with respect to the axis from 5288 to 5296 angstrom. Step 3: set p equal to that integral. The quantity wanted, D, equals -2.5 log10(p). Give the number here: -8.08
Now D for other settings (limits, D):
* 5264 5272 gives -7.91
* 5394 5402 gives -8.10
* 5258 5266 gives -7.95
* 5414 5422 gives -8.08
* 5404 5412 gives -8.04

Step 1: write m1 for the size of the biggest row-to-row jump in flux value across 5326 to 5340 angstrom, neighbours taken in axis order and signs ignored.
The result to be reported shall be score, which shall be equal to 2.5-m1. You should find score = -1.9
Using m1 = 4.4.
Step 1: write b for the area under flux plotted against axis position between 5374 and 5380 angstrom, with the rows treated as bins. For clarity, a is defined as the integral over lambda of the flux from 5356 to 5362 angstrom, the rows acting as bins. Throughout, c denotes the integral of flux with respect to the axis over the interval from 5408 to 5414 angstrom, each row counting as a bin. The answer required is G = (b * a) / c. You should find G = 1429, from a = 1365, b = 1328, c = 1268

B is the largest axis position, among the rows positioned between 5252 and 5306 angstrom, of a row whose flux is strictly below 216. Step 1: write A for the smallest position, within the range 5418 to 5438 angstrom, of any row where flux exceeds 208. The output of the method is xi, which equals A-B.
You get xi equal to 114 angstrom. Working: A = 5419.0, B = 5305.0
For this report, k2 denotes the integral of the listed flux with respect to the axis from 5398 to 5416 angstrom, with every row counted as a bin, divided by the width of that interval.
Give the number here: 208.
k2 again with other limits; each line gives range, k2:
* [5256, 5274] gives 188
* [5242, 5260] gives 201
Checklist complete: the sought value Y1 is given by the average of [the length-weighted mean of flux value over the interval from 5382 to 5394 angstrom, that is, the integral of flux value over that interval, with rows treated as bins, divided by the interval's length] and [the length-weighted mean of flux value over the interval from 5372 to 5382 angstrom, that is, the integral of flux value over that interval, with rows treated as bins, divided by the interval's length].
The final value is 222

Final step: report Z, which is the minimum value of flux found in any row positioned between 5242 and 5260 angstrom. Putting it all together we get 195.3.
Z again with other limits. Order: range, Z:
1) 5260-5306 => 181.5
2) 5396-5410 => 198.5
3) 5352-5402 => 208.2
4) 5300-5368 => 200.6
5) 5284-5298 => 205.4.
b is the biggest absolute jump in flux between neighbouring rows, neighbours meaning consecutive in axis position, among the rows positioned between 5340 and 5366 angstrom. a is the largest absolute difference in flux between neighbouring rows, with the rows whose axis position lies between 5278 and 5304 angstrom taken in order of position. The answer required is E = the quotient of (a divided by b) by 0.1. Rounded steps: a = 4.3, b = 3.1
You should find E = 13.9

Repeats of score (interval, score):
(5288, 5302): -1.3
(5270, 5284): -6.4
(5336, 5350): -0.6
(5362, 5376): -0.4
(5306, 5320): -1.4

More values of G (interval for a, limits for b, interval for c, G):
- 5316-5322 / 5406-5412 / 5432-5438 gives 1294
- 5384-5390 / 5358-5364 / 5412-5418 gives 1415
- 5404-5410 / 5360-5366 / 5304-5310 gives 1281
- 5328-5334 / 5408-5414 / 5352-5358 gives 1138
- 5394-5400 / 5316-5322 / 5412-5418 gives 1373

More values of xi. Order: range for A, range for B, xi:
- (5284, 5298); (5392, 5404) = -118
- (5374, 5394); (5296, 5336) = 40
